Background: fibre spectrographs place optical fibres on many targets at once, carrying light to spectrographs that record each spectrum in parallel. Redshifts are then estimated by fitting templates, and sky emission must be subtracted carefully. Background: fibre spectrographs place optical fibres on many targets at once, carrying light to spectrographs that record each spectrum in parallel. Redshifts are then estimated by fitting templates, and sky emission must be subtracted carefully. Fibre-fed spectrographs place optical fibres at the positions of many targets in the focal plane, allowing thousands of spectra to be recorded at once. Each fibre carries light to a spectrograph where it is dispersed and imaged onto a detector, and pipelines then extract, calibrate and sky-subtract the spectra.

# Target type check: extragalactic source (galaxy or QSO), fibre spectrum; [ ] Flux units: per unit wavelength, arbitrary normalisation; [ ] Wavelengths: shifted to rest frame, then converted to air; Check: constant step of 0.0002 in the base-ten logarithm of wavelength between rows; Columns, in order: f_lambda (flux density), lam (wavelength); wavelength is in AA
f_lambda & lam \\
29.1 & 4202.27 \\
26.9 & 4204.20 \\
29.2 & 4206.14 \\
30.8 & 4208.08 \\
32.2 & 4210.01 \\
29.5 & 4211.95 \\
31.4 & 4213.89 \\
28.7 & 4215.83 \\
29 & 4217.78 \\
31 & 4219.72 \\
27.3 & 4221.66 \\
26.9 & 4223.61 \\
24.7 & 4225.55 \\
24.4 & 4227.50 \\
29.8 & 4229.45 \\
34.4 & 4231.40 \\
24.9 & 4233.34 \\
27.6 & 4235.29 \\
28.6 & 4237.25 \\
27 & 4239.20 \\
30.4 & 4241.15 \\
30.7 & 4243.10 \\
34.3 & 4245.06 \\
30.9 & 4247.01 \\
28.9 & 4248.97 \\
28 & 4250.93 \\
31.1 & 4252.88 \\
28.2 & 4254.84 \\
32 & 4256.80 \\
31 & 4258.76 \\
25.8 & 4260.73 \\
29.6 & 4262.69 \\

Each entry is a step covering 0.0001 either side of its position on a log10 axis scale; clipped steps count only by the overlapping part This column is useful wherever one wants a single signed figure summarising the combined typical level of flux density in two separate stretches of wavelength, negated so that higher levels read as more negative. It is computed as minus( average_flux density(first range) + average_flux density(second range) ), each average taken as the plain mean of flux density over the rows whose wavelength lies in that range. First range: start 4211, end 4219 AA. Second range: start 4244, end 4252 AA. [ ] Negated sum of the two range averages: -60.2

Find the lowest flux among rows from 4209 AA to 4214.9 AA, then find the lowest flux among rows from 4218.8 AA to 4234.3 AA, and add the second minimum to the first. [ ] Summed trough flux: 53.9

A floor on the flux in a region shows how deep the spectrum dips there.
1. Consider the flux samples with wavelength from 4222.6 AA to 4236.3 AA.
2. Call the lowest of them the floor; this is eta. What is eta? 24.4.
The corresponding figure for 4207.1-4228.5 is 24.4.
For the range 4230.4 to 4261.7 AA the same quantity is 24.9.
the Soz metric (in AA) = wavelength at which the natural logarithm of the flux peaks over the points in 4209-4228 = 4210.01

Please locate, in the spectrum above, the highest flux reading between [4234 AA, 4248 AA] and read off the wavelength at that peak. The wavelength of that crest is 4245.06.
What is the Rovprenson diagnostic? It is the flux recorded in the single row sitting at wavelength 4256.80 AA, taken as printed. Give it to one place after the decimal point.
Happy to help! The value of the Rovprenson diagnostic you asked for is 32.0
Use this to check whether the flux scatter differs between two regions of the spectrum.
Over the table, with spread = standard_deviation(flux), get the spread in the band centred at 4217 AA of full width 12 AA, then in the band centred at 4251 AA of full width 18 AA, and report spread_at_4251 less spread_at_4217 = 0.5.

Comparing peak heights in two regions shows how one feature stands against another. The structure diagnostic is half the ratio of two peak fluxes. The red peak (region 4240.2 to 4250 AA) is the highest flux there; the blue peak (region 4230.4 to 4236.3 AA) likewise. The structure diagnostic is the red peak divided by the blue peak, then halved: 0.499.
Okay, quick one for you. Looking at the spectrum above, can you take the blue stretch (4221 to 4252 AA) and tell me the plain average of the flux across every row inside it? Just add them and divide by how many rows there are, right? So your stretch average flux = 28.7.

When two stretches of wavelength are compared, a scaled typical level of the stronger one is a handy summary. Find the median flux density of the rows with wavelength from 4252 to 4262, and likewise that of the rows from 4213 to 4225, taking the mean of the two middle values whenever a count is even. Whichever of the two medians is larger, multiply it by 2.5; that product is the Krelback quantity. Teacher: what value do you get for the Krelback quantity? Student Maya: 77.5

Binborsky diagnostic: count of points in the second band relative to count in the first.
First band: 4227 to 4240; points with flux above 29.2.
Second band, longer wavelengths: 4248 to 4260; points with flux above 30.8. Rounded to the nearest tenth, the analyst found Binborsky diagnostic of 1.5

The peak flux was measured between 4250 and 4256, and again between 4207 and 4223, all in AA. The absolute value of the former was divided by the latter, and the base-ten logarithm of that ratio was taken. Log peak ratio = -0.02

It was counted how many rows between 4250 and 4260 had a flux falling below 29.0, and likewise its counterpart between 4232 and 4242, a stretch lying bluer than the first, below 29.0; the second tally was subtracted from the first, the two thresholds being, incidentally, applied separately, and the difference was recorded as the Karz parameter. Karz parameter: -2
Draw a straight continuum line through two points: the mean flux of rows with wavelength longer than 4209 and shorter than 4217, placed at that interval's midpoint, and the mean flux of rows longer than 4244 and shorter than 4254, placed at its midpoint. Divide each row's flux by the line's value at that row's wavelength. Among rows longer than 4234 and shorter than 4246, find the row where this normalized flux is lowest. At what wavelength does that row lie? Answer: 4239.20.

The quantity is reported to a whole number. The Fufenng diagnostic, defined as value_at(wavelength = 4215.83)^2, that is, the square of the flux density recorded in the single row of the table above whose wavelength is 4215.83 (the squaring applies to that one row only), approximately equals 824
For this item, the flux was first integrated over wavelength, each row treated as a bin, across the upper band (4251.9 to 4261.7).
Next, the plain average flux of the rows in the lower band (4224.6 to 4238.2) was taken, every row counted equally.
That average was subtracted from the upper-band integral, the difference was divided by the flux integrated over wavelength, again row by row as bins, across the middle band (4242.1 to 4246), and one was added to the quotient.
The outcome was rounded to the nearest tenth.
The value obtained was 3.1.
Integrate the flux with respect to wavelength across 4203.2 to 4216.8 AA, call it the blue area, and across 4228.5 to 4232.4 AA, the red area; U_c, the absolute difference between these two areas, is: 280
